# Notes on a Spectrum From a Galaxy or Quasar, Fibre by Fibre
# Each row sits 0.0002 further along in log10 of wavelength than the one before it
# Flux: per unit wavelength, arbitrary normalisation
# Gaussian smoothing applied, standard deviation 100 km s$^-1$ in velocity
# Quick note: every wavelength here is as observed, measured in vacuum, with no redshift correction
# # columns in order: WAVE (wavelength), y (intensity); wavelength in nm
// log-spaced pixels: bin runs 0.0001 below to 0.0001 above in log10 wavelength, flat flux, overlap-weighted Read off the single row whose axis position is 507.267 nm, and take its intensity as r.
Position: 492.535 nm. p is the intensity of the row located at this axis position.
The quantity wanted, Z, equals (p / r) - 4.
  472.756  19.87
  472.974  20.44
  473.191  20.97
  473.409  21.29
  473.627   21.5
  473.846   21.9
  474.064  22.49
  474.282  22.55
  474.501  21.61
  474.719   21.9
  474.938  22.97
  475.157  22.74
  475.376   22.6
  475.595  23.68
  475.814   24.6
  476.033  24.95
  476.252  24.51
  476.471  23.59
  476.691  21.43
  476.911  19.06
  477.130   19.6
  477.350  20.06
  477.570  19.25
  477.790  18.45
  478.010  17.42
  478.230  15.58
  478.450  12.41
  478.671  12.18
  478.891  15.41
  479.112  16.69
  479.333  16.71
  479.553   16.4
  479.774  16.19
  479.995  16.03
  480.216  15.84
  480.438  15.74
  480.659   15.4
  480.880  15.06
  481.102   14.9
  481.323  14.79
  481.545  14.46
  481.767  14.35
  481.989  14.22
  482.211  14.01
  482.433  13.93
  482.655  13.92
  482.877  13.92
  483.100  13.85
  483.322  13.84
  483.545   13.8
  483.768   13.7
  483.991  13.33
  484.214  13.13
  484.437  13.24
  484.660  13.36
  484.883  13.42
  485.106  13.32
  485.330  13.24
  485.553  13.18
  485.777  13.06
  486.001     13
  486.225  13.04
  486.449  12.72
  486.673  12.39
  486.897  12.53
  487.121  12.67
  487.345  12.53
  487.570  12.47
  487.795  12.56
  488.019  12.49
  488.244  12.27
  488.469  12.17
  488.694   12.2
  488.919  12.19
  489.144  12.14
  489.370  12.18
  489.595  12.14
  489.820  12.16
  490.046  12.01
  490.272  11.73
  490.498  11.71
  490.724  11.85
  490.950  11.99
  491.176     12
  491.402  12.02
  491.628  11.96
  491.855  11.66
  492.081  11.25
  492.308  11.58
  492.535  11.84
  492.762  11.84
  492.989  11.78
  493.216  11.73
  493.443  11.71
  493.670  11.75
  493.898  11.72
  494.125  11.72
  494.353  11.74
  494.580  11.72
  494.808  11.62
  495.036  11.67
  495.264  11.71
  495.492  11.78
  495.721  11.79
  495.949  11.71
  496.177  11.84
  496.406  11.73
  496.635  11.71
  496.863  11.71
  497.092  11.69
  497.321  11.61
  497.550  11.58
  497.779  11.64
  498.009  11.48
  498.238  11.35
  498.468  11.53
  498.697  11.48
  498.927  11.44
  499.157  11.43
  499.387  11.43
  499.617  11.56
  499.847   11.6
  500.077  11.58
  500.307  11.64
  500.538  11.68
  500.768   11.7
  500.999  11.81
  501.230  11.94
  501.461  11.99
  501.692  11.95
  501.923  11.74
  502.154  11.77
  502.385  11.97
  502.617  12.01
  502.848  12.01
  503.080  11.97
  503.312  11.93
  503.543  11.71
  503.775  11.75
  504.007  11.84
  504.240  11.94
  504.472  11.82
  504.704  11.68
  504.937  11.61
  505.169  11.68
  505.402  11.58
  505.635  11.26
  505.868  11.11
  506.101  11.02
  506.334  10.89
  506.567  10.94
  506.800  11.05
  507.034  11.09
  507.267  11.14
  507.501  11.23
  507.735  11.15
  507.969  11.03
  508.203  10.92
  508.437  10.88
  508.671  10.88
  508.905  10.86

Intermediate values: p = 11.84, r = 11.14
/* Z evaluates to -2.937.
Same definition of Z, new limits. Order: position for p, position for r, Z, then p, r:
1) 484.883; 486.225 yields -2.971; 13.42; 13.04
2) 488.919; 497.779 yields -2.953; 12.19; 11.64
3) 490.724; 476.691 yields -3.447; 11.85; 21.43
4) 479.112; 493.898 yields -2.576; 16.69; 11.72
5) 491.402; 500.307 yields -2.967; 12.02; 11.64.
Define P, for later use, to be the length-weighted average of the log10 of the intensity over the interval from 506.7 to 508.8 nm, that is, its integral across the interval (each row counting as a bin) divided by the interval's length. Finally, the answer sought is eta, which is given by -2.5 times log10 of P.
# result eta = -0.046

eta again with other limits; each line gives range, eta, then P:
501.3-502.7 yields -0.079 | 1.08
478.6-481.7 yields -0.187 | 1.19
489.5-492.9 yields -0.077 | 1.07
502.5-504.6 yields -0.078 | 1.07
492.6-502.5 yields -0.071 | 1.07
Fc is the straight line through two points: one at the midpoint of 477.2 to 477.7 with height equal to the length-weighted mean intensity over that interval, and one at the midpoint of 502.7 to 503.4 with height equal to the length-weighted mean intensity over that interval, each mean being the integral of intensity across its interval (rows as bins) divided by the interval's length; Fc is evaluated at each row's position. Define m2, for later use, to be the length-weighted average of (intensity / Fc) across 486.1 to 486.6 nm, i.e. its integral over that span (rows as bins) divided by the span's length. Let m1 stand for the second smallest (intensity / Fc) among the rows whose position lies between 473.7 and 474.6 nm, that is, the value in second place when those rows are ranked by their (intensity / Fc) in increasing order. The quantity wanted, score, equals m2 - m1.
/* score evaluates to -0.302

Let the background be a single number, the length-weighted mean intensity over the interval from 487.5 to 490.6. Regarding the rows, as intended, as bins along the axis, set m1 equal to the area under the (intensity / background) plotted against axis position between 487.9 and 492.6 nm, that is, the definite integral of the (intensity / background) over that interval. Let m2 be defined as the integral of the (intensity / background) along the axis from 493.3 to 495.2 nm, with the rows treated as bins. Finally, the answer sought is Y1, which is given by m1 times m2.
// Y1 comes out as 8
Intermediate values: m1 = 4.6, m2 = 1.8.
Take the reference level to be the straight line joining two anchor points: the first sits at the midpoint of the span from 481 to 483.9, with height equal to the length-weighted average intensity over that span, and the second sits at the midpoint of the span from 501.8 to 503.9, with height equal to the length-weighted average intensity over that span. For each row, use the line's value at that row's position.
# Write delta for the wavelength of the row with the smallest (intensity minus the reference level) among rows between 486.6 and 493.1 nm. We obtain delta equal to 492.081 nm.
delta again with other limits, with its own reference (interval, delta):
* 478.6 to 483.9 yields 478.671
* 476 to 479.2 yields 478.671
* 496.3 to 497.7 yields 497.550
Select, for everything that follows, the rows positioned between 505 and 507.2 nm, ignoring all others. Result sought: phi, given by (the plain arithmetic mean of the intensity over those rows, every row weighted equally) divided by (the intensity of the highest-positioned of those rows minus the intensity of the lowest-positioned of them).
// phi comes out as -19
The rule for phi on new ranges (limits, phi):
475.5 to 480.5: -2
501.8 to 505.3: -197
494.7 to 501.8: 35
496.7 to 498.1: -51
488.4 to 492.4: -20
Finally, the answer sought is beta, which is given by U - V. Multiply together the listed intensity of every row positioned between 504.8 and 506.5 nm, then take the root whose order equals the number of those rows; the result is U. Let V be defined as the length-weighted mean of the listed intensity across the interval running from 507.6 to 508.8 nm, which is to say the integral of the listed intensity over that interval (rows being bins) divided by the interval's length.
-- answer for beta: 0.3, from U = 11.3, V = 11.0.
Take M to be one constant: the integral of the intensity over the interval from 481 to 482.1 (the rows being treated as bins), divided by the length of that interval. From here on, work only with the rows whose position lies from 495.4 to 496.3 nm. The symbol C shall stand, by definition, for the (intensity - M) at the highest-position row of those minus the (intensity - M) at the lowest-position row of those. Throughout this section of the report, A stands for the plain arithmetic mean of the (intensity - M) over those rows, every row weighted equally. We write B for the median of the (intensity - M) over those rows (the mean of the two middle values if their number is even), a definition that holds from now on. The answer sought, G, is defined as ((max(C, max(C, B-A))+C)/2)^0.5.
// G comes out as 0.24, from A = -2.8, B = -2.8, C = 0.06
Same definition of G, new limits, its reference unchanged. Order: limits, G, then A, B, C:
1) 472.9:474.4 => 1.45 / 7.0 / 7.0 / 2.11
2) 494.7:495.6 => 0.40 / -2.8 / -2.9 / 0.16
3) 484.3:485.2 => 0.28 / -1.2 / -1.2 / 0.08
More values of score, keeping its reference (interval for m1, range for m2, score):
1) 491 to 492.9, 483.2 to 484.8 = 0.003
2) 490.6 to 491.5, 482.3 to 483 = 0.002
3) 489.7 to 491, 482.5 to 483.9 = 0.028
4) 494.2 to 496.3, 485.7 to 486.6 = -0.046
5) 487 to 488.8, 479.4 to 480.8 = 0.099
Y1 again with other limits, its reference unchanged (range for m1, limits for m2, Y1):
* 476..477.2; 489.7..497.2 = 16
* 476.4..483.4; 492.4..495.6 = 28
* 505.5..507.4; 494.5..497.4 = 5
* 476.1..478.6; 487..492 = 20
